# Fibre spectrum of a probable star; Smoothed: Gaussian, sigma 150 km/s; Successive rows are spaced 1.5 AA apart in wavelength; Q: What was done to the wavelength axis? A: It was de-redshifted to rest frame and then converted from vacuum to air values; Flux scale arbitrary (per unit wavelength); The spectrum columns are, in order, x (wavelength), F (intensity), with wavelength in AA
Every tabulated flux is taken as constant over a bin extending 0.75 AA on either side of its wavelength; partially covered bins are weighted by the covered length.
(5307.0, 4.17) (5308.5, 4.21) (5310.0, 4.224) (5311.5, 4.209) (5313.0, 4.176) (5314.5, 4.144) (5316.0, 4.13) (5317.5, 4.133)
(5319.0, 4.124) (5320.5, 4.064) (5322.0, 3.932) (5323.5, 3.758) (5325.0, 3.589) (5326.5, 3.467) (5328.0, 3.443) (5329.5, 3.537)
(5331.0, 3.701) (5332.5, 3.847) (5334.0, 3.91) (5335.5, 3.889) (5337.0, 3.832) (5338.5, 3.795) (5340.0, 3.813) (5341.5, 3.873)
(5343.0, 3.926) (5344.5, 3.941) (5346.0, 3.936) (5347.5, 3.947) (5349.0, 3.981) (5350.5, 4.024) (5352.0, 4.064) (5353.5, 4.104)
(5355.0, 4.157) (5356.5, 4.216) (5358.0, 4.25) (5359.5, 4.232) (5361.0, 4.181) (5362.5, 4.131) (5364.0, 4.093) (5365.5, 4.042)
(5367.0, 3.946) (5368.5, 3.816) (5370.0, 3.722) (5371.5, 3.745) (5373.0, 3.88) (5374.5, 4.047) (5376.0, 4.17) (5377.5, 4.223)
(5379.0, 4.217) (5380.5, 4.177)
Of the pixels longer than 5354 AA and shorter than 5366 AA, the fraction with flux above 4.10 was 0.75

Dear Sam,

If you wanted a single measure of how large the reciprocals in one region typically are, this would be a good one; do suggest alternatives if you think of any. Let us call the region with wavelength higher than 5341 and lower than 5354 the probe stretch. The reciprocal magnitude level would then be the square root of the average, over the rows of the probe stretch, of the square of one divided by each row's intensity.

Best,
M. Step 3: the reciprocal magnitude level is 0.252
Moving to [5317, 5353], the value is 0.260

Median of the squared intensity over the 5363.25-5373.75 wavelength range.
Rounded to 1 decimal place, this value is 15.1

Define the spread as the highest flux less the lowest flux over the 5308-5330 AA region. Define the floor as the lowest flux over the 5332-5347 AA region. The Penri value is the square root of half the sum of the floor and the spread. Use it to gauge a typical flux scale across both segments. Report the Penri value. 1.51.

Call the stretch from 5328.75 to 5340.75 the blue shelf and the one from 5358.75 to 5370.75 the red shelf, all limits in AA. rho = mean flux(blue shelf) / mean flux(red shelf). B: 0.94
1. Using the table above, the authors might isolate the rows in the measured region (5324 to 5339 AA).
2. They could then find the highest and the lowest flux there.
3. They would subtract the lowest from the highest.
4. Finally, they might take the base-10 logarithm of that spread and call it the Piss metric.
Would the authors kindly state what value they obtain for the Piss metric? -0.33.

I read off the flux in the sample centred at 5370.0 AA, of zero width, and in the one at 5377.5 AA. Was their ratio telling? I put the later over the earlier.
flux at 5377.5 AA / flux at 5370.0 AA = 1.13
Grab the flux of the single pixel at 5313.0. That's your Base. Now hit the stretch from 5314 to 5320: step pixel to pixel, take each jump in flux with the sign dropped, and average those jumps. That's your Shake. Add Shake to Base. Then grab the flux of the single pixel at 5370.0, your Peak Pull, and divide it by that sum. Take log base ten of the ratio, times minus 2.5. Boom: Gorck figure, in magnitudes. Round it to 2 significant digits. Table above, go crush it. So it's 0.13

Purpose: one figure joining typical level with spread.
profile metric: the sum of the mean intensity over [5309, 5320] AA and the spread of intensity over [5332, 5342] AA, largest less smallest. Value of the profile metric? 4.28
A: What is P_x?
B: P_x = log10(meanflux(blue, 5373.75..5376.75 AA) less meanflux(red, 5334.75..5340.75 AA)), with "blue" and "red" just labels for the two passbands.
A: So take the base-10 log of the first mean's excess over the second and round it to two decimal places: -0.56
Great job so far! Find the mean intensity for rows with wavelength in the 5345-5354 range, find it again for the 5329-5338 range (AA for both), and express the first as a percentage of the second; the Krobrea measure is 106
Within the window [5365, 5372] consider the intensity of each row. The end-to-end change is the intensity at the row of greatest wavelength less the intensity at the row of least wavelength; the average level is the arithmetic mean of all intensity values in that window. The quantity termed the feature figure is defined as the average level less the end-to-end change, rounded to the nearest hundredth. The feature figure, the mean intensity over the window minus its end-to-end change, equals 4.15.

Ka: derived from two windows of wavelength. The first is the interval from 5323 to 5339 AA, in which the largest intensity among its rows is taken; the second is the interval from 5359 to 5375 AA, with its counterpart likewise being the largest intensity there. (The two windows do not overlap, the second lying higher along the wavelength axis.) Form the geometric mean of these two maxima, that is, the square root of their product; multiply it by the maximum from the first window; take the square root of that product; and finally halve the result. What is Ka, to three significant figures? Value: 1.99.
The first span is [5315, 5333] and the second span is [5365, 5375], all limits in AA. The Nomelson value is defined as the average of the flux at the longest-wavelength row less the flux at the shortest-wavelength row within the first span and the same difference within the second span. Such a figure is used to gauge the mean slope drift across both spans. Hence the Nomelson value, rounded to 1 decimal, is -0.1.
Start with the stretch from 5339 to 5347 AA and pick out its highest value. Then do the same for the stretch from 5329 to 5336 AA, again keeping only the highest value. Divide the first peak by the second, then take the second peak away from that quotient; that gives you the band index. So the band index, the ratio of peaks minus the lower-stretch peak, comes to -2.90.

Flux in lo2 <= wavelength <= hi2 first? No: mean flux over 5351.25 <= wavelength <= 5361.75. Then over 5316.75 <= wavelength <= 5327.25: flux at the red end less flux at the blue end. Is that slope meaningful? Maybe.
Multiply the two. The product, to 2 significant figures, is -2.8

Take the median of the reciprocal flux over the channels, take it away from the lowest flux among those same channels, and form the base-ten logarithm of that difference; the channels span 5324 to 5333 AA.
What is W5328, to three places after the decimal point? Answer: 0.500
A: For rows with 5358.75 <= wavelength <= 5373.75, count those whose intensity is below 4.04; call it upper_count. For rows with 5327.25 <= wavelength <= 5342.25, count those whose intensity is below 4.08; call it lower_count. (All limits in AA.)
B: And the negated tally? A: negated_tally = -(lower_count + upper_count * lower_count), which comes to -60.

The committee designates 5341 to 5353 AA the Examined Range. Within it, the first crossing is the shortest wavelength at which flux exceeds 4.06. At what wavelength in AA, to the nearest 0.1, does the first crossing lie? 5352.0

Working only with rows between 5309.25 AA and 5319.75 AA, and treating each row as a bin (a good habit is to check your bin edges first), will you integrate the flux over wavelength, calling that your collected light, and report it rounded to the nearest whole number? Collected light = 44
